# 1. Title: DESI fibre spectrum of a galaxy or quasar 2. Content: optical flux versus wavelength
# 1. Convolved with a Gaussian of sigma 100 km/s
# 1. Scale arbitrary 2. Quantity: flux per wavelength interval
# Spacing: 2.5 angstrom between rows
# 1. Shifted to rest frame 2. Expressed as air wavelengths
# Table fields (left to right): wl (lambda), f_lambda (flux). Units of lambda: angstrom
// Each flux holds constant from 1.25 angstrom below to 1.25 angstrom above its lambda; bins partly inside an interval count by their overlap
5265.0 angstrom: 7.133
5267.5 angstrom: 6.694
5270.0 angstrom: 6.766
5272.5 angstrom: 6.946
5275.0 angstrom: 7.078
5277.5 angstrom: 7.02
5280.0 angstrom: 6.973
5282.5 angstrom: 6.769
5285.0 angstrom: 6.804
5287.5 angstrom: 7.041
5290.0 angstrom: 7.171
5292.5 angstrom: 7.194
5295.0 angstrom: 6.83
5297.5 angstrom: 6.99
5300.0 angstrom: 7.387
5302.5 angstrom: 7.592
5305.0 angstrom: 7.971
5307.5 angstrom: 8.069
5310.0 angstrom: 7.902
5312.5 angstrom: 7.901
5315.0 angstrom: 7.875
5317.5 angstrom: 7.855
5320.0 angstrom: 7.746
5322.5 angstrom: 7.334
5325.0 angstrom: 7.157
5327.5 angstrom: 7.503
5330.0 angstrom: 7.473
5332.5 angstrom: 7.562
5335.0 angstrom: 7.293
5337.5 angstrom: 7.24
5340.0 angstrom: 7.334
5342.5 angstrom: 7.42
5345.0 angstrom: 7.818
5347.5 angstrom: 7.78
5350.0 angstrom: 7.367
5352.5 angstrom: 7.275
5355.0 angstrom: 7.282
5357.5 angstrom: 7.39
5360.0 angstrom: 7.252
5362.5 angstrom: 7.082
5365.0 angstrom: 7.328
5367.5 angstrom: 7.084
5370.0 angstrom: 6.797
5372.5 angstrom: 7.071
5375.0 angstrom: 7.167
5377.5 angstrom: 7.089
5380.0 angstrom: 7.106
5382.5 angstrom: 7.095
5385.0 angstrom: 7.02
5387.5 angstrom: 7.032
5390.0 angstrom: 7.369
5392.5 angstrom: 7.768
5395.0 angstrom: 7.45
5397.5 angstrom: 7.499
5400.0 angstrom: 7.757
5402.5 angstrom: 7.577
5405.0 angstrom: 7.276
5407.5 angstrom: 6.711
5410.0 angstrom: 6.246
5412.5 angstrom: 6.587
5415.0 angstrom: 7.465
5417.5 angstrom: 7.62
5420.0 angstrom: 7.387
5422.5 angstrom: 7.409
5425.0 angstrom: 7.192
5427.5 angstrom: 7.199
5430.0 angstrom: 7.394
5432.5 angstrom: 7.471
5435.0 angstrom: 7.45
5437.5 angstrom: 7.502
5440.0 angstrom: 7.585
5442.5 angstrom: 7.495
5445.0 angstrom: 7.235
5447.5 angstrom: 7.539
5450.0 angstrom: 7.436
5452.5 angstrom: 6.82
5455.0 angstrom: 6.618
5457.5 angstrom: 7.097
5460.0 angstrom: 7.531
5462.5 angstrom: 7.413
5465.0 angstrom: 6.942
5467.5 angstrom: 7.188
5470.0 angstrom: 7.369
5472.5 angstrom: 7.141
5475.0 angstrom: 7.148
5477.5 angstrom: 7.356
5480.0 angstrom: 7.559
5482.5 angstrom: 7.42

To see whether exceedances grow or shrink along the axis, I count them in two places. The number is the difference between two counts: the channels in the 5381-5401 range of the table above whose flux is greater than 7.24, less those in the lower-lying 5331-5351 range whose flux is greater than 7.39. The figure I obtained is 1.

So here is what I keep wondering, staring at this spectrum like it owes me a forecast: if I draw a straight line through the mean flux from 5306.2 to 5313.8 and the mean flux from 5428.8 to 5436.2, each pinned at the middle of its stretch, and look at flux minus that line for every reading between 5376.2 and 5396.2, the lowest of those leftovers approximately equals -0.6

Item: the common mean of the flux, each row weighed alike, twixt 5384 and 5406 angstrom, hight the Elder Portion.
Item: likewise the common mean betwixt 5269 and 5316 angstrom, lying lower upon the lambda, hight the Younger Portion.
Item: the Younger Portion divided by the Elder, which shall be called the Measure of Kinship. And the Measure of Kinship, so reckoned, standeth 0.98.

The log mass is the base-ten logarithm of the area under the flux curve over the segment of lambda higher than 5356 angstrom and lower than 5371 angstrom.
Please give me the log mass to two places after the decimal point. 2.03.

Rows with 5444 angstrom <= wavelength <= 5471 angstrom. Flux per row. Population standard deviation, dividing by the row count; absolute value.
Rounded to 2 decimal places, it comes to 0.29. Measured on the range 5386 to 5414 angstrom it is 0.48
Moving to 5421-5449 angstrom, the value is 0.13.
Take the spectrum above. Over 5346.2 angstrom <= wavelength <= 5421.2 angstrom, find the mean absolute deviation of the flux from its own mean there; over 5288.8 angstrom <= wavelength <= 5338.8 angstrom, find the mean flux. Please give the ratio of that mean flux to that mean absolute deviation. 29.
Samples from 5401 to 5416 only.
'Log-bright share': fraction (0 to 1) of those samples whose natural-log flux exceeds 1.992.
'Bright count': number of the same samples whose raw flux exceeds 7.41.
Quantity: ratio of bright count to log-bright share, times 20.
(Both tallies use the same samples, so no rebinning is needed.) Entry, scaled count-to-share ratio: 120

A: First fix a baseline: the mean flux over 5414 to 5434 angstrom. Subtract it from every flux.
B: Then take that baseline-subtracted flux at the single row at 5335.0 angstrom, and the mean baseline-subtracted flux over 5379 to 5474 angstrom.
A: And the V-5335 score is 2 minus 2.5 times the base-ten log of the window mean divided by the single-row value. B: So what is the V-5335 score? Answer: 1.7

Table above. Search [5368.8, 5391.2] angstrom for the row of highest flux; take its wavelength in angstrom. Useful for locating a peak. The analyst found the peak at 5390.0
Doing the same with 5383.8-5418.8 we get 5392.5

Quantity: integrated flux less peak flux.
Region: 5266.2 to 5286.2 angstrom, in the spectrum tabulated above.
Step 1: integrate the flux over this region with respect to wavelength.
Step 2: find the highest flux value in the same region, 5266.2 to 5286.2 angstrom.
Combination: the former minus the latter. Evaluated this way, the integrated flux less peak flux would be 131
